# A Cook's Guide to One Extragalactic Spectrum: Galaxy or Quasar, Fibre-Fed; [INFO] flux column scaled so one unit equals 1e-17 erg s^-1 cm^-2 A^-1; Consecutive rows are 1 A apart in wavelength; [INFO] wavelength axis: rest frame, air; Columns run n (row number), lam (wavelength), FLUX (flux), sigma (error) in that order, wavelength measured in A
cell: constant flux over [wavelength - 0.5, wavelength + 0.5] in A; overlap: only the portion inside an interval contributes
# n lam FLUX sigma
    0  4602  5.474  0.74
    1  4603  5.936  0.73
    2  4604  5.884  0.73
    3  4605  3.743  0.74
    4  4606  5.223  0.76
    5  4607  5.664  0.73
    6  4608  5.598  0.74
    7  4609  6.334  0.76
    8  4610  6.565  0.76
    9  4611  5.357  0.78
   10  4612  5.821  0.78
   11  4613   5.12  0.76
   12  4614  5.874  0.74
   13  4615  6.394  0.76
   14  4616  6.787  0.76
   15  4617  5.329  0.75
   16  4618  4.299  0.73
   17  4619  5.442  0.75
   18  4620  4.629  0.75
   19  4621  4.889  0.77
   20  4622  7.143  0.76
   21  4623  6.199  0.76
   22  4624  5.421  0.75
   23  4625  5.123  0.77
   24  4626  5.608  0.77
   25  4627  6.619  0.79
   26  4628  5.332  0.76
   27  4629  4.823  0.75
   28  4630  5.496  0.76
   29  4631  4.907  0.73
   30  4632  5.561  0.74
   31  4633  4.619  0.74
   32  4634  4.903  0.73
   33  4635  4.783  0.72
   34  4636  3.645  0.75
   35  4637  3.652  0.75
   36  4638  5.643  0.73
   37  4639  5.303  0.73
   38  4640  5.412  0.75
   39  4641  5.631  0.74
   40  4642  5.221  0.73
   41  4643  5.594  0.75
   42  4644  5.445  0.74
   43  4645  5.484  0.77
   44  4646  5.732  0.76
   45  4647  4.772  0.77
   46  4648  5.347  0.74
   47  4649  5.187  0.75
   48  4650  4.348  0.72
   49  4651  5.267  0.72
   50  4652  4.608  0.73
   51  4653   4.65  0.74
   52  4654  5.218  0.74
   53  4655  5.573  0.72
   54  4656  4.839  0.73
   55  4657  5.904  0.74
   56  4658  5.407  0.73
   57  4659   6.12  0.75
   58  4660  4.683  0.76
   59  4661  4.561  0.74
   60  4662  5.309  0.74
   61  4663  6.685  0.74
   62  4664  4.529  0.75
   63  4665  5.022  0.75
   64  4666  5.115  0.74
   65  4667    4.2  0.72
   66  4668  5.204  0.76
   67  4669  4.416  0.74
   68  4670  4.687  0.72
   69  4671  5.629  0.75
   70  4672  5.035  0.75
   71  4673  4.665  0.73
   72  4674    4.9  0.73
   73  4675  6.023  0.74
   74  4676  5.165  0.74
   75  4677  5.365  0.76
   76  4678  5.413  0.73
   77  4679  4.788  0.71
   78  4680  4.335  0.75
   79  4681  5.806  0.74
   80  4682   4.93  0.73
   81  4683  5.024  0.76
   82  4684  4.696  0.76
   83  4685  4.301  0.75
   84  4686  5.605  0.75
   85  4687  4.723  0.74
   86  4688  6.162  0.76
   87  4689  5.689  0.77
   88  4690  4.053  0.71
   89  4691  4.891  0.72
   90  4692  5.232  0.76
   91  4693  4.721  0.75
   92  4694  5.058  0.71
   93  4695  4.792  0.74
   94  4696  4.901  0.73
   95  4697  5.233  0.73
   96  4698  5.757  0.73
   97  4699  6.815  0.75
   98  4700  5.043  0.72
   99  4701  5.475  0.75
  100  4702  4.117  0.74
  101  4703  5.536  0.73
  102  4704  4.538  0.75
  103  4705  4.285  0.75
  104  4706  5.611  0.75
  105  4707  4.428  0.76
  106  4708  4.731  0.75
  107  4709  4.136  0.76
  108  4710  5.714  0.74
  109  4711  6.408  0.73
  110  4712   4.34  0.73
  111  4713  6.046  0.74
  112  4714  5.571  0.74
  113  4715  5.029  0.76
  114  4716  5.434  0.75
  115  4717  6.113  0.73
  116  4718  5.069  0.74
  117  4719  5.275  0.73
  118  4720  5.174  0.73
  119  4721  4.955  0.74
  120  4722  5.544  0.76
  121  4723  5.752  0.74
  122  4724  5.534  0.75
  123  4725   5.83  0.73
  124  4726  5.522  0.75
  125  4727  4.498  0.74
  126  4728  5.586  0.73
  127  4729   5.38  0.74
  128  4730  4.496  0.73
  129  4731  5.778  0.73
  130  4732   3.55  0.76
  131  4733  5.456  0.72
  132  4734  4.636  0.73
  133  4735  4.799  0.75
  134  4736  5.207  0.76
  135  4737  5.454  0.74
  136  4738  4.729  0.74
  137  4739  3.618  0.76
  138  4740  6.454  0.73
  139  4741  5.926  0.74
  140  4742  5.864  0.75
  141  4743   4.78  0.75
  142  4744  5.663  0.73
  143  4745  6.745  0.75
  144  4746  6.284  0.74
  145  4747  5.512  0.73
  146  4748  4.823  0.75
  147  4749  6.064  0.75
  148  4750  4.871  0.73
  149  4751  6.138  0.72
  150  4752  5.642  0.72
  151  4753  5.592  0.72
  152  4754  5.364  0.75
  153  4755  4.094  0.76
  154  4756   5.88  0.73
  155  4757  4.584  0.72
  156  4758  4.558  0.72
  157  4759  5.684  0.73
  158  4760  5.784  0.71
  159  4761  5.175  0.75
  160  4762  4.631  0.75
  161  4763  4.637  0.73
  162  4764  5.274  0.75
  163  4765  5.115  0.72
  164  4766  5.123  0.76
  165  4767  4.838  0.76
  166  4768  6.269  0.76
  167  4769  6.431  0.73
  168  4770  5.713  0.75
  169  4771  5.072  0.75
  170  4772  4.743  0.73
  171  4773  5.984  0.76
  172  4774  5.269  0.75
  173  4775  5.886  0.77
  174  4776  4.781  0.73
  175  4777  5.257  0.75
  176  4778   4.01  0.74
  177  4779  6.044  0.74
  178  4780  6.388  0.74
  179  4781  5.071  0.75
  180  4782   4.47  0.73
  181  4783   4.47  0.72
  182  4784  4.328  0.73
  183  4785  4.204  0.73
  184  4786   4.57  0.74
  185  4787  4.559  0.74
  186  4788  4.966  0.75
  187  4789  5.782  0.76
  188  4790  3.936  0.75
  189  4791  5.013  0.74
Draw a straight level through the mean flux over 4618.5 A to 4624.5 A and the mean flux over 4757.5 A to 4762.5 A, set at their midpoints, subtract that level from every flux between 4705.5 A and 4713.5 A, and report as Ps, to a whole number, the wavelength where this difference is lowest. 4709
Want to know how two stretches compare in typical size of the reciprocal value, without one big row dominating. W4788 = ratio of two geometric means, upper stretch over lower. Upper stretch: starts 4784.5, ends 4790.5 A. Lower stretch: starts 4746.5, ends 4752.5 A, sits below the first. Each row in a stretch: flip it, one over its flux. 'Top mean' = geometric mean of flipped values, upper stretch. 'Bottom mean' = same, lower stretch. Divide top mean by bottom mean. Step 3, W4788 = 1.18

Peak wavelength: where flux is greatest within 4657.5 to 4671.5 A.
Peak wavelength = 4663 A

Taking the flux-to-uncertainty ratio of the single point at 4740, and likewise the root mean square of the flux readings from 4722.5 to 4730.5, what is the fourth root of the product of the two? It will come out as 2.62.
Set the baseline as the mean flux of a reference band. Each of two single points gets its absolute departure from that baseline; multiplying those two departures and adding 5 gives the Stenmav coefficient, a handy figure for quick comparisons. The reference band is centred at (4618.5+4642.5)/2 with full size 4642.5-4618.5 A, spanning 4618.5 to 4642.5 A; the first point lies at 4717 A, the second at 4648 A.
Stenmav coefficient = 5.08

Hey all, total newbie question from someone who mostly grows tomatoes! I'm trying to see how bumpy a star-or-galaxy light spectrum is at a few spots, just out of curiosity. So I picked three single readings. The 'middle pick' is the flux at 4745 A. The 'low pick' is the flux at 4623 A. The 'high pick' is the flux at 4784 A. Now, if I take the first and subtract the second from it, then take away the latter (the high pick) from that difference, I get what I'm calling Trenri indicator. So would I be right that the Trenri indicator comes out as -3.8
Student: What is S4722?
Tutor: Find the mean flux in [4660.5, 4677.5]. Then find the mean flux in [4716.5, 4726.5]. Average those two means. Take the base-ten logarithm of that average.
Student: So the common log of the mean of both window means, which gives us 0.723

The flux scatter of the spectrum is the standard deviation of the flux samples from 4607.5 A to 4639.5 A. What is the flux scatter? 0.8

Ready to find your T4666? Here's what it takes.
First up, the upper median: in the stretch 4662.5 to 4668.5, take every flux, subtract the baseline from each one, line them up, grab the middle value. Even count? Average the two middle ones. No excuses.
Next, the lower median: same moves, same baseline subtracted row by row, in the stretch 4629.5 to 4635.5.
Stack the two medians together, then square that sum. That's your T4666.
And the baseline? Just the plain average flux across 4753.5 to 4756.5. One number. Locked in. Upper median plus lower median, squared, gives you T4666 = 0.06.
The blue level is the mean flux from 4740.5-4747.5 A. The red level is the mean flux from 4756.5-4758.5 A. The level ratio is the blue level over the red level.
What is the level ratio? 1.27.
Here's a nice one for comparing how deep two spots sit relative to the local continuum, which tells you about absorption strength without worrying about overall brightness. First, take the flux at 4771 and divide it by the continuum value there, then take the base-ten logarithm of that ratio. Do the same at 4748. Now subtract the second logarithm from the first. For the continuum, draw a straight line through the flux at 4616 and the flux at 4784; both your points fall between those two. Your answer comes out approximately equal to 0.053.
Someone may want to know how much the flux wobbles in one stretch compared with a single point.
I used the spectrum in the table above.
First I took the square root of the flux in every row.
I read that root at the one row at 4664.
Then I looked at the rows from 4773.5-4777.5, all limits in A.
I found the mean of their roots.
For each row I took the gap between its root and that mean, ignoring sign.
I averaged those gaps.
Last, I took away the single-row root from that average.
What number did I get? -2.1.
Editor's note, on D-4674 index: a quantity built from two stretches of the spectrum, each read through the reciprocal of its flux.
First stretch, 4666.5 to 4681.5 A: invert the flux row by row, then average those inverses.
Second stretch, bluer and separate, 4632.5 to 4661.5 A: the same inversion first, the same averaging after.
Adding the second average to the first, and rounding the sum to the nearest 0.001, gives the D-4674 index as 0.400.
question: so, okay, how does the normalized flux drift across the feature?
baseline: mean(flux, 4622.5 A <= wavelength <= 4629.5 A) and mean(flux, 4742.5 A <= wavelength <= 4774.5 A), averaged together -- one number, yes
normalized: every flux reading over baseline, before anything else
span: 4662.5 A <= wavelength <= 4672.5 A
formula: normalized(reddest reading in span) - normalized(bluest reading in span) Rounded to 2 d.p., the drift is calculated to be -0.30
